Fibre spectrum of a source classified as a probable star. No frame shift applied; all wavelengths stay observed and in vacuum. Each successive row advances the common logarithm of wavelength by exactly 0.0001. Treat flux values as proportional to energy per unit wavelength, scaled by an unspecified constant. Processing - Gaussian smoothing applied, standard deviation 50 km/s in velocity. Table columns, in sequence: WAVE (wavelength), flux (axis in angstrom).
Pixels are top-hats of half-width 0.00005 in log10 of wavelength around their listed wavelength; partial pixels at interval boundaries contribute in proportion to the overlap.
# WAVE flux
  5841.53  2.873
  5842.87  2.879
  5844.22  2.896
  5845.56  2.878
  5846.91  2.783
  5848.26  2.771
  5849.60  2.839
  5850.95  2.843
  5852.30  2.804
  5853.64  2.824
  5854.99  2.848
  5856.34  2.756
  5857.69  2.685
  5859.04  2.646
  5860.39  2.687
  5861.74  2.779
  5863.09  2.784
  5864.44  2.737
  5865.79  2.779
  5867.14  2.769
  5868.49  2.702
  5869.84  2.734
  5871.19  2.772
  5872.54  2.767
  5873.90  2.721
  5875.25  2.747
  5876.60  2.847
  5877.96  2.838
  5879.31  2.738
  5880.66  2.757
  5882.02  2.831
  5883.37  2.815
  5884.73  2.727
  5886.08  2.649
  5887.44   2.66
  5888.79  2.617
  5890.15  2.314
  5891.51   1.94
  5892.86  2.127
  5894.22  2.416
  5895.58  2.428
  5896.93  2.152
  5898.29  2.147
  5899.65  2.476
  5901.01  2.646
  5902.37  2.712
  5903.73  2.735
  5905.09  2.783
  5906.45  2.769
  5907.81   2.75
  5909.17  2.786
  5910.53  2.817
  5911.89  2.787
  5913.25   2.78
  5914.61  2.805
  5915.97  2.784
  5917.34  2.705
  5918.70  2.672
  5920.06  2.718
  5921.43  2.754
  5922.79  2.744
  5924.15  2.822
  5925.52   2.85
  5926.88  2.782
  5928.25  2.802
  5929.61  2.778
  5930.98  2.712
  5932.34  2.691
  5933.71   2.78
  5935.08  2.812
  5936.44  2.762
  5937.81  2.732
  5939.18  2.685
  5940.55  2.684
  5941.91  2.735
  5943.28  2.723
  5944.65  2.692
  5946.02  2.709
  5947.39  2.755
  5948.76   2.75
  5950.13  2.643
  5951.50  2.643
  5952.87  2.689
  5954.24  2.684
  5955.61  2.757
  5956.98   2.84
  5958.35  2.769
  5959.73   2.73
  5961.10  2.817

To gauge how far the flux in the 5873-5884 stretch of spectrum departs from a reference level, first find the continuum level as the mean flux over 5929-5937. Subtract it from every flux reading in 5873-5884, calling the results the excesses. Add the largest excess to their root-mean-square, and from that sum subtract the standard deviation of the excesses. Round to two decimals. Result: 0.10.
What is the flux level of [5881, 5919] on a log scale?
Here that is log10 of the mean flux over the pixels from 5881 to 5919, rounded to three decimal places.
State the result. 0.415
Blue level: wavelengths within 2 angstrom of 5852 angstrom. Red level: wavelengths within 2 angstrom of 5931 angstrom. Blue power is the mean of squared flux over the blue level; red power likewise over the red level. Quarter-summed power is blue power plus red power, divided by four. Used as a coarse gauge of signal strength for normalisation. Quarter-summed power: 3.85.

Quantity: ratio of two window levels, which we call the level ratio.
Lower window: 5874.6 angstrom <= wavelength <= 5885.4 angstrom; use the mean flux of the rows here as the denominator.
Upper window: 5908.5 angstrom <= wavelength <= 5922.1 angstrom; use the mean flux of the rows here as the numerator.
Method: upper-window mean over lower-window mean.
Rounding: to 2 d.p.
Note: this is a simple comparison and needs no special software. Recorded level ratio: 0.99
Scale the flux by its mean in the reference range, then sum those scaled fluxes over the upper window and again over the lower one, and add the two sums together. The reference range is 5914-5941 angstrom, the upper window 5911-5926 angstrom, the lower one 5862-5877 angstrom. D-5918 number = 22.1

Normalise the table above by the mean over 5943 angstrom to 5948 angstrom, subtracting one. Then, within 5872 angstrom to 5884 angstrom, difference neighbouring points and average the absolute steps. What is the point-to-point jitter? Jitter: 0.0179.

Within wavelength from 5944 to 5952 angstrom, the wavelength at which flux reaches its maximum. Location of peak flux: 5947.39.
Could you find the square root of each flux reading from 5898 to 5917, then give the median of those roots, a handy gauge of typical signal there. 1.67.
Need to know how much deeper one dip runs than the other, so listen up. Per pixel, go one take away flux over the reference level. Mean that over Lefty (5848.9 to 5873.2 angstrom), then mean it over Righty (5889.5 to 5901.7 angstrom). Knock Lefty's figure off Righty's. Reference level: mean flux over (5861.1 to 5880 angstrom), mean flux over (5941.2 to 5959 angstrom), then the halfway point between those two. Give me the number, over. 0.17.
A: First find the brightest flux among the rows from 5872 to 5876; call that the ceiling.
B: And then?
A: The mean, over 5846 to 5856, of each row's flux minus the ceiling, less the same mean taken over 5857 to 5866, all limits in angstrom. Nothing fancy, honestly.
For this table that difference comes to 0.09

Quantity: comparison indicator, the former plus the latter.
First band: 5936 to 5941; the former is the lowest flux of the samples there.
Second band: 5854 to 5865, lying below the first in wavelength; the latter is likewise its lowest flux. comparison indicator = 5.33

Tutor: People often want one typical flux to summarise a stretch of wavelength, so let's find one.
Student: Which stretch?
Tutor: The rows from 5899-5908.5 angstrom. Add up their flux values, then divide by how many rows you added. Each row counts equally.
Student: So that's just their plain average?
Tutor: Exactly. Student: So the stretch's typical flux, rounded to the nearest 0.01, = 2.70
